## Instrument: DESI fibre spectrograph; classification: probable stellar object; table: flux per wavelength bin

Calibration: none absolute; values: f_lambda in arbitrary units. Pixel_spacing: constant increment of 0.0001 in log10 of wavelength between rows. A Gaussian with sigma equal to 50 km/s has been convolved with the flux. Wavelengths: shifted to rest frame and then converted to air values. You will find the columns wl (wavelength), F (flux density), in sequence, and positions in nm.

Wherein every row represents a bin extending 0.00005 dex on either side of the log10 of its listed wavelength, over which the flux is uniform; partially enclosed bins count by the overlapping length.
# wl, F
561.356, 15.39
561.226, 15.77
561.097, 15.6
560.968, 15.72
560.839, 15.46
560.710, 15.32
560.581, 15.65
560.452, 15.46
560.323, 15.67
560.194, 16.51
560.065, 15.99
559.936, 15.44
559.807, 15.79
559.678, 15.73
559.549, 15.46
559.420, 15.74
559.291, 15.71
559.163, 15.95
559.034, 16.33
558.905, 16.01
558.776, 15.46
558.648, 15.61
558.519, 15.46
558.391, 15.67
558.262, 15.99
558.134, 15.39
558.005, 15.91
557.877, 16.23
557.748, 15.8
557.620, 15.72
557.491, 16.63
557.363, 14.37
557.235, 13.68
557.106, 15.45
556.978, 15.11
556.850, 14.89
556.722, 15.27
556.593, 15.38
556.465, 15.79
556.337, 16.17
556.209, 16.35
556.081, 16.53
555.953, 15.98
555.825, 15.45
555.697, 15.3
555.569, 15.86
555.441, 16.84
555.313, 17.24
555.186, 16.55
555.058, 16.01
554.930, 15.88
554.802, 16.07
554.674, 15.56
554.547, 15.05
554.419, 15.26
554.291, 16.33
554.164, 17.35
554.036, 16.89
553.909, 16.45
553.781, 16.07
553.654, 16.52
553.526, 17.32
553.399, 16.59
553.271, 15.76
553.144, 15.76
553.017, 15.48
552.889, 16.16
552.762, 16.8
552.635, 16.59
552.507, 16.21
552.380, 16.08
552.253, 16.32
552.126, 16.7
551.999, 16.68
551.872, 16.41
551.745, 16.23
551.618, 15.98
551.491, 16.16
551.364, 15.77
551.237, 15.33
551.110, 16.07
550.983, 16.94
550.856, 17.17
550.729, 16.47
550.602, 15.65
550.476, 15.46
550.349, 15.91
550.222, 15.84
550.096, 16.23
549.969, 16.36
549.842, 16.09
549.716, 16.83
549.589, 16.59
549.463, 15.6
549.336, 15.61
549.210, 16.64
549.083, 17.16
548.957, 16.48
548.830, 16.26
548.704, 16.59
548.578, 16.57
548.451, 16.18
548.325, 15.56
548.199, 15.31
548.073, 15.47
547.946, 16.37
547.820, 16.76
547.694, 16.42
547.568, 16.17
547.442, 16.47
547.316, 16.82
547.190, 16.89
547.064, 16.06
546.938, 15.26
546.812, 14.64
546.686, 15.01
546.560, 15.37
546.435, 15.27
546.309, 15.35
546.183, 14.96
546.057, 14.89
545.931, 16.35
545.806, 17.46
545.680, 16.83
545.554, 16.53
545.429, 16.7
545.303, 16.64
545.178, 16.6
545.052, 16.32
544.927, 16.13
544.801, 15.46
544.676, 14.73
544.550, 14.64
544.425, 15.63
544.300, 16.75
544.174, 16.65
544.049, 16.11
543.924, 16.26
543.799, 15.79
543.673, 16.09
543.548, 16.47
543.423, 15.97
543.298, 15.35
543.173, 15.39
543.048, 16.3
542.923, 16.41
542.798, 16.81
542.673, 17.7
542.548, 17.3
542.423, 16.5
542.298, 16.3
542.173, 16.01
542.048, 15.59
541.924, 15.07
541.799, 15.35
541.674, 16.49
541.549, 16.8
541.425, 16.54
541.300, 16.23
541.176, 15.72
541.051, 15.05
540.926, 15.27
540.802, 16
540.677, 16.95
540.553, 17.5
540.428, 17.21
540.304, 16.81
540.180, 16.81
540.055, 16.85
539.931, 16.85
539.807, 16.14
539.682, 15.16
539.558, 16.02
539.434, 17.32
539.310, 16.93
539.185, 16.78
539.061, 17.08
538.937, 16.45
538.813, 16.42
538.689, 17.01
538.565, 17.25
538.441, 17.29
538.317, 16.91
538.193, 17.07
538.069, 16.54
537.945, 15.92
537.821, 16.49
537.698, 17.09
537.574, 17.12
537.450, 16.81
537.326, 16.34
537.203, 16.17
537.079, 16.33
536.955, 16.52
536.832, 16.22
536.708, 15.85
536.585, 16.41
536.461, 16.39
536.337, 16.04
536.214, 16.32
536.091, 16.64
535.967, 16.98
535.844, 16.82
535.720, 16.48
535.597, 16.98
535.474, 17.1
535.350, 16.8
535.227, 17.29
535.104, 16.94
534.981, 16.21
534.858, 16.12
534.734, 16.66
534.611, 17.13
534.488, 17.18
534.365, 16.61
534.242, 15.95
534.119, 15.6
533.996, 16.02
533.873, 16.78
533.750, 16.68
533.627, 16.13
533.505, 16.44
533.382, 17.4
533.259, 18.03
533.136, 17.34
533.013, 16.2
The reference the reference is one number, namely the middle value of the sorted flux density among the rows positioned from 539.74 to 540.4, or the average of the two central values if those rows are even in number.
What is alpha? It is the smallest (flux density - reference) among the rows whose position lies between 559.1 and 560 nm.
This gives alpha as -1.4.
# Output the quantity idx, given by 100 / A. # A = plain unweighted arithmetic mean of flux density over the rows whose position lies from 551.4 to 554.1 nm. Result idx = 6.12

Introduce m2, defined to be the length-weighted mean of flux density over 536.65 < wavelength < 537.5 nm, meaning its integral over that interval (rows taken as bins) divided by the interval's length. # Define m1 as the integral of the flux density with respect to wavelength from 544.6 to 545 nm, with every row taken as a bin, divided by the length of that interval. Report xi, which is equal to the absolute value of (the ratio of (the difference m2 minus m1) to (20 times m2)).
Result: 0.0027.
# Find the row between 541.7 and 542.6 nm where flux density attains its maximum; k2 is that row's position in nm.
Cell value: 542.548 nm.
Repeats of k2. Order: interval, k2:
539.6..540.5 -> 540.428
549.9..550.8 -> 550.729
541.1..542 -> 541.549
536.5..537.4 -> 536.955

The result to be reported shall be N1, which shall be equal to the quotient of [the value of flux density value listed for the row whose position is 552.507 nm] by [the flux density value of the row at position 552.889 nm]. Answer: 1.00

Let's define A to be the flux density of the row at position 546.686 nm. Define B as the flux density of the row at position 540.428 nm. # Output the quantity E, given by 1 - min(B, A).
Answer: -14.0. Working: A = 15.01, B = 17.21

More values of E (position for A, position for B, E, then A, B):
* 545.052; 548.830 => -15.3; 16.32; 16.26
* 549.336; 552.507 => -14.6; 15.61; 16.21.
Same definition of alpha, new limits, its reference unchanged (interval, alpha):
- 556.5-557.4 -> -3.1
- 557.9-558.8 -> -1.4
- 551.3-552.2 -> -1.0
